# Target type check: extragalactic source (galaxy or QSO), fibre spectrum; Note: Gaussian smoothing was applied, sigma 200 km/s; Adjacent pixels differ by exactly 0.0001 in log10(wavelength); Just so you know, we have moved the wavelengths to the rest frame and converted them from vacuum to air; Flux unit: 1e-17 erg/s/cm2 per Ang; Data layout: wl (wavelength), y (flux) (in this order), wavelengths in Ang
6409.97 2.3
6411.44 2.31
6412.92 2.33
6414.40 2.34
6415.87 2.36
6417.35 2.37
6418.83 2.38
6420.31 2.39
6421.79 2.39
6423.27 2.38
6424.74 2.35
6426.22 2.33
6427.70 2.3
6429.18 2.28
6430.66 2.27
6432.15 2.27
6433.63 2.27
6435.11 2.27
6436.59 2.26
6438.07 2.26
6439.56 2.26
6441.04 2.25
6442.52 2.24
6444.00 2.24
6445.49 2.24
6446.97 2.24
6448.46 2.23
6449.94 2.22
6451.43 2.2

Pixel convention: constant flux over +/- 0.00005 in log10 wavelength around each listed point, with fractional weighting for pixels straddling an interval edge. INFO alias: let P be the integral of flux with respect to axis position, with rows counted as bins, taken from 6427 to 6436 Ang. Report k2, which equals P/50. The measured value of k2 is 0.410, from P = 20.5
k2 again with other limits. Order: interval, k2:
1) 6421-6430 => 0.421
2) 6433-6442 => 0.407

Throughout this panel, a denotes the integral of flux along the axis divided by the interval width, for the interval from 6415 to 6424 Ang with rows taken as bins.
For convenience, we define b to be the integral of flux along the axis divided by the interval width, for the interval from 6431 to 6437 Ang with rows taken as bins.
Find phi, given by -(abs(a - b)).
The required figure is -0.11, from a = 2.38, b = 2.27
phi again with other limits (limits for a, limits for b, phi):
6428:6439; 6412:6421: -0.09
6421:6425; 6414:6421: -0.01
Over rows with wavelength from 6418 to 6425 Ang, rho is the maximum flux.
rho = 2.39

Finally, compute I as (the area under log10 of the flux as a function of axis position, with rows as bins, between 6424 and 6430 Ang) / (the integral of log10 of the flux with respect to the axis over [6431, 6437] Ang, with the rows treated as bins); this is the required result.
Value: 1.03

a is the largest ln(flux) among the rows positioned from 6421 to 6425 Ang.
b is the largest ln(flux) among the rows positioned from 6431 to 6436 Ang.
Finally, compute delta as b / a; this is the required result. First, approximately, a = 0.871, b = 0.820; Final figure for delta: 0.94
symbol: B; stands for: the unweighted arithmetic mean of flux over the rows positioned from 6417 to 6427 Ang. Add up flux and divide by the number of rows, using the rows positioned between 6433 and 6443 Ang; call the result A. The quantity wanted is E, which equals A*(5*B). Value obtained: 26.8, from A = 2.259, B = 2.37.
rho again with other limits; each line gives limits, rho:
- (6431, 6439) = 2.27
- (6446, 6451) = 2.24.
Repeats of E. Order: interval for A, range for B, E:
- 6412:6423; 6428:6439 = 26.8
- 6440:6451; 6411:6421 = 26.3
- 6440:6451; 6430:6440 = 25.3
